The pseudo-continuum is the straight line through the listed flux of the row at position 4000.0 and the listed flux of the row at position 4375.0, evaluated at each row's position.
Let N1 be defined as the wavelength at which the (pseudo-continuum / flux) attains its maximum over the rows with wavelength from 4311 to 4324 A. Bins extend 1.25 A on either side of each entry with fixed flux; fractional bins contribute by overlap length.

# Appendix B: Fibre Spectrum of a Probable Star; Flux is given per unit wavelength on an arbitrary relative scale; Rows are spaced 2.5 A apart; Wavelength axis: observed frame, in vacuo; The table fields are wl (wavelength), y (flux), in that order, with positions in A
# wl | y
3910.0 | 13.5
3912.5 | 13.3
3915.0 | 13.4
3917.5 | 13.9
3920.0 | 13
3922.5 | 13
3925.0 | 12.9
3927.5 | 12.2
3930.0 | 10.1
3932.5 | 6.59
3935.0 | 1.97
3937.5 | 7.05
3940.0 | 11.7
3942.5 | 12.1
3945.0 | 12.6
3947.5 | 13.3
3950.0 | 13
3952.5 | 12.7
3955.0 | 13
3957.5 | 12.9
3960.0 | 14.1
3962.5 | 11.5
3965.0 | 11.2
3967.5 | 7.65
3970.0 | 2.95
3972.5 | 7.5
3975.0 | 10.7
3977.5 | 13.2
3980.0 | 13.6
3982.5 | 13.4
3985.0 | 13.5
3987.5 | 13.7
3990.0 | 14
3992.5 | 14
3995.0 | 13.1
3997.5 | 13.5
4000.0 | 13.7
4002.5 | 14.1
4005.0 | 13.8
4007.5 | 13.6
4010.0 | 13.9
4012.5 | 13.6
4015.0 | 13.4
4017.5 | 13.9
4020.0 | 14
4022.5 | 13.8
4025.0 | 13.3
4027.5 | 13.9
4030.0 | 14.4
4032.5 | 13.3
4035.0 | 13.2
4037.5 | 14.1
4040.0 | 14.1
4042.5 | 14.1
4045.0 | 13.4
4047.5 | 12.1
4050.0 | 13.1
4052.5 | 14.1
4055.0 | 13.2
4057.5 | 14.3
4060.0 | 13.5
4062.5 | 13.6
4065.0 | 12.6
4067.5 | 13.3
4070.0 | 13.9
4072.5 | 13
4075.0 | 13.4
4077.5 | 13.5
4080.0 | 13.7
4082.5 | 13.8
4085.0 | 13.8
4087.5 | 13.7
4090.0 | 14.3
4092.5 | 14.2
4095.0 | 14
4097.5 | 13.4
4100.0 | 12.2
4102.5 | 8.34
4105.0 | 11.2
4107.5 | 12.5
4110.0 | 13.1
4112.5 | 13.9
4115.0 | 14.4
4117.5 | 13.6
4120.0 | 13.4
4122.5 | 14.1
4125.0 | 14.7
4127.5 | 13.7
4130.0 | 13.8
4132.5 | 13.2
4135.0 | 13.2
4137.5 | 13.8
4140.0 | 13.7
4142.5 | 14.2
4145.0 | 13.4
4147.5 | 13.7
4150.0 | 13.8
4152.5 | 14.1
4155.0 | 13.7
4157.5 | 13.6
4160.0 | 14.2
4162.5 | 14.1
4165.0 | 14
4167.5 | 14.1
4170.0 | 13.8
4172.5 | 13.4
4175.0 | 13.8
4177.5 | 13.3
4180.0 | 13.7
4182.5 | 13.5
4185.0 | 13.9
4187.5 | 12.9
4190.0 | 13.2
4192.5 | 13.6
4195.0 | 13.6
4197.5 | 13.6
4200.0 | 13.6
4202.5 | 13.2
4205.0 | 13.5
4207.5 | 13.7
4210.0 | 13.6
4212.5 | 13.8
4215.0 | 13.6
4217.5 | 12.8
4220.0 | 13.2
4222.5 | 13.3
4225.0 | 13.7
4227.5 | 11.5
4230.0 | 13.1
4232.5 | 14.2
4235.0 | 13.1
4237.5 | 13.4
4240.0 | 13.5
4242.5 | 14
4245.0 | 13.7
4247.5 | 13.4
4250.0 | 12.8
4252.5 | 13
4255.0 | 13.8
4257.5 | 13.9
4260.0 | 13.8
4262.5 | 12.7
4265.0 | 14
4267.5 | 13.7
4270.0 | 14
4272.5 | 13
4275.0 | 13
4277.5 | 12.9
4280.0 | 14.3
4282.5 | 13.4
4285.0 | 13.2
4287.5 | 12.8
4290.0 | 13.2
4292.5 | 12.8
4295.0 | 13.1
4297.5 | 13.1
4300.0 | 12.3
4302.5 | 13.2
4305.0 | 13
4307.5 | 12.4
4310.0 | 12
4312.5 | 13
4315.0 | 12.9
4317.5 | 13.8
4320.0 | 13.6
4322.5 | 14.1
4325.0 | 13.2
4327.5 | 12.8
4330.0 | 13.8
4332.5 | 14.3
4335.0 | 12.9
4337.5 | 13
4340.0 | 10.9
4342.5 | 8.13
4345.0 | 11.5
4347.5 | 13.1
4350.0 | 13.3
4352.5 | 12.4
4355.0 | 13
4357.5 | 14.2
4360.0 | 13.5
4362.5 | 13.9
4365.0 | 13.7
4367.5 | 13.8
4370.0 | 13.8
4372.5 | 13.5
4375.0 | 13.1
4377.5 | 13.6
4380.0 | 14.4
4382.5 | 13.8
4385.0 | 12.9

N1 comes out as 4315.0 A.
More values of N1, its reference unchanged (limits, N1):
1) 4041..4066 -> 4047.5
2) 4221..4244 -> 4227.5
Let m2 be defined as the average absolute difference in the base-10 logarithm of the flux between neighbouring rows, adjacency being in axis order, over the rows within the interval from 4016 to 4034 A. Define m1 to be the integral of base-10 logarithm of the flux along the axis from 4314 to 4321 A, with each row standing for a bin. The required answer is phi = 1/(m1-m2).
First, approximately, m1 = 8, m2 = 0.016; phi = 0.13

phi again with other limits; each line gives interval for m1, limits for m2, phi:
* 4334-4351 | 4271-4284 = 0.06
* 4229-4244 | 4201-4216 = 0.06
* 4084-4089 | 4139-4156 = 0.18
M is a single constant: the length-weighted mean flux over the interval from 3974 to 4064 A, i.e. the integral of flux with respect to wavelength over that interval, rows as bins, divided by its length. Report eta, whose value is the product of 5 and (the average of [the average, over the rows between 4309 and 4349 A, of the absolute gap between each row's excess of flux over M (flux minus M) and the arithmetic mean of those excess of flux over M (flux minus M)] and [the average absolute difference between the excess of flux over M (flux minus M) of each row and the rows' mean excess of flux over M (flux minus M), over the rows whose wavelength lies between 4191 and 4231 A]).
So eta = 3.5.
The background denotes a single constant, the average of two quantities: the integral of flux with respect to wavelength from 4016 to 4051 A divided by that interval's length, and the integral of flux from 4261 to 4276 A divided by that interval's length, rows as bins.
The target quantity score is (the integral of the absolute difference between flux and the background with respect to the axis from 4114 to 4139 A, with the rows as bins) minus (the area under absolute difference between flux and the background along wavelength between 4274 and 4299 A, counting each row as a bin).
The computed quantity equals -2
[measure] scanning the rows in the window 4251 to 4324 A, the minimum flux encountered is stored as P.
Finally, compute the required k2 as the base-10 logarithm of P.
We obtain 1.08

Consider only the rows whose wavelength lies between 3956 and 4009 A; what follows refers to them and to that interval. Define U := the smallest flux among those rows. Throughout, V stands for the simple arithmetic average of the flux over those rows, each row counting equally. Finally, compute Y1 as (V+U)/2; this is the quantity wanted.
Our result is 7.6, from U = 2.95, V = 12.2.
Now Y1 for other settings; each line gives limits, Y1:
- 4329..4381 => 10.6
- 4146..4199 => 13.3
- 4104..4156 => 12.4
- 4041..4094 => 12.8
